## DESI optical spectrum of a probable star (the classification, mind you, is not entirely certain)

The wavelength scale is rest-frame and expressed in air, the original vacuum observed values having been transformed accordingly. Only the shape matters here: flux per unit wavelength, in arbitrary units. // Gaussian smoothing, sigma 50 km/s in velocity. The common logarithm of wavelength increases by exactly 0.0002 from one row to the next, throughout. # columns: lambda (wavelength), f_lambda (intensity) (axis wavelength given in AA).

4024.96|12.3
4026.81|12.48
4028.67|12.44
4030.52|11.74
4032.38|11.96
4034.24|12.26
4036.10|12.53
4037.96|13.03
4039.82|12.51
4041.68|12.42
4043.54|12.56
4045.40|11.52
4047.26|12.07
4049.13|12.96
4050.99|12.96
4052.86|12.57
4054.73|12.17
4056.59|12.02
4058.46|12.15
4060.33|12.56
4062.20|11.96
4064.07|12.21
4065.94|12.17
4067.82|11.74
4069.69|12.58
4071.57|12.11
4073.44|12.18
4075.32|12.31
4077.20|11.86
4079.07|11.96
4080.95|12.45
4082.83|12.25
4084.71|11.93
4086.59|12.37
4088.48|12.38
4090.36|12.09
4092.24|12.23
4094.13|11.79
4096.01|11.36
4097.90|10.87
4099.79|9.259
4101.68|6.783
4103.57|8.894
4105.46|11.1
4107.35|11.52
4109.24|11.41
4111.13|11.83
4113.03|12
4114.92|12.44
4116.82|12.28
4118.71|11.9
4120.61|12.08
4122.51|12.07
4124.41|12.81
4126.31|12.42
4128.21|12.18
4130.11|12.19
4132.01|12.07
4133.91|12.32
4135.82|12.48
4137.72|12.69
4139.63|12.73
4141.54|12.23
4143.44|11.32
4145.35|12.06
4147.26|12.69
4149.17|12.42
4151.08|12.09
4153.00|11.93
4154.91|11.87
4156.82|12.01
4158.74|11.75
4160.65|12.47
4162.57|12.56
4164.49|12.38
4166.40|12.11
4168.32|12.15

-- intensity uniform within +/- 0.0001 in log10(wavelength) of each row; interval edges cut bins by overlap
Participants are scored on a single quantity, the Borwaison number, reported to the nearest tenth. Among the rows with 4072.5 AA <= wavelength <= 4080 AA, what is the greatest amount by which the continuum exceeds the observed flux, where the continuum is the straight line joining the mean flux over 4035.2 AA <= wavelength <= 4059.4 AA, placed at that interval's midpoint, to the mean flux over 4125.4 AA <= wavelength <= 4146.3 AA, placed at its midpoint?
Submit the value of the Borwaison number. 0.5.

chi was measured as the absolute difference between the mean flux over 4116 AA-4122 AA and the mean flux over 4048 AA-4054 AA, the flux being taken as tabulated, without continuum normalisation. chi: 0.7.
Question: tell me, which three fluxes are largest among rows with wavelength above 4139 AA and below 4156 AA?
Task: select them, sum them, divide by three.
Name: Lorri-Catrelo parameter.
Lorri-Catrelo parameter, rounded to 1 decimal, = 12.6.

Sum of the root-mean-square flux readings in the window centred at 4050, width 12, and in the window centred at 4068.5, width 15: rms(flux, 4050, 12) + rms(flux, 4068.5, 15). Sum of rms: 24.5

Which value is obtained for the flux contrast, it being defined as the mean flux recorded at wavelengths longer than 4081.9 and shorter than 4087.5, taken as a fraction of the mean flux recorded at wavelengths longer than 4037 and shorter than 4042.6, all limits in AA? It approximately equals 0.96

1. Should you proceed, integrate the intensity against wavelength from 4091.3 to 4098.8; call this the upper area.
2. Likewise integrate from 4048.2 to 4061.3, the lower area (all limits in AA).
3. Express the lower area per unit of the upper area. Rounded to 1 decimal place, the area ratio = 1.9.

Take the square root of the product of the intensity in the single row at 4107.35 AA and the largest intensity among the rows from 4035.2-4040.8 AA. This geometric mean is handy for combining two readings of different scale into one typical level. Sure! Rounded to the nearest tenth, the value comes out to 12.3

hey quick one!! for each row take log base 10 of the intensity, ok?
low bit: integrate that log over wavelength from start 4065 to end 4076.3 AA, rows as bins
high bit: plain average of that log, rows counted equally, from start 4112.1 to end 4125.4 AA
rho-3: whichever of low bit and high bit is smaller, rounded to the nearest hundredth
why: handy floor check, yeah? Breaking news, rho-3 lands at 1.09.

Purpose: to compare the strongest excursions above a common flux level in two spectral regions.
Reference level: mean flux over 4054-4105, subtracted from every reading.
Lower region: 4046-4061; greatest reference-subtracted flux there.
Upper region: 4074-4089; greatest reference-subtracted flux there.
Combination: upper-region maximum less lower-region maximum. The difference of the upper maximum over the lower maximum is -0.51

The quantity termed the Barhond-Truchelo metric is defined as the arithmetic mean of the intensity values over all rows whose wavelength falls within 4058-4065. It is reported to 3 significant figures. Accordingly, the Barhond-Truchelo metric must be 12.2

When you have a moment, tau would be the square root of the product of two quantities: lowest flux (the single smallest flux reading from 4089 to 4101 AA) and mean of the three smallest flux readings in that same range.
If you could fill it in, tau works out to 9.9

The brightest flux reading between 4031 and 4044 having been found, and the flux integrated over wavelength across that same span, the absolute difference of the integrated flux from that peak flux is 149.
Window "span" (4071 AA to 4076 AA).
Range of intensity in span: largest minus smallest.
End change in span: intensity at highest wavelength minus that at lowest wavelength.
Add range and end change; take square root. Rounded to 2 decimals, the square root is 0.63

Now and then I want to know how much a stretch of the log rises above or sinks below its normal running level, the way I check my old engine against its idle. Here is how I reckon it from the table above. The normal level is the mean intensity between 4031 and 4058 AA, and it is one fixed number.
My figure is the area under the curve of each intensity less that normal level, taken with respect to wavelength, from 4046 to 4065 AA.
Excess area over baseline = -0.6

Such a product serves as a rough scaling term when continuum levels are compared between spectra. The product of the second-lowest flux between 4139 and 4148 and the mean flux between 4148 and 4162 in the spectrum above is 146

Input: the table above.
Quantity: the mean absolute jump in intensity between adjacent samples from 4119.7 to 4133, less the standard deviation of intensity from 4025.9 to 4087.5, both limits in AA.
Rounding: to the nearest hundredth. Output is -0.10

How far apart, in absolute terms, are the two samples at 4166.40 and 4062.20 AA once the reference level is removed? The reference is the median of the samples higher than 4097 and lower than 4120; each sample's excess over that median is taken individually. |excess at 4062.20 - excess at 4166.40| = 0.15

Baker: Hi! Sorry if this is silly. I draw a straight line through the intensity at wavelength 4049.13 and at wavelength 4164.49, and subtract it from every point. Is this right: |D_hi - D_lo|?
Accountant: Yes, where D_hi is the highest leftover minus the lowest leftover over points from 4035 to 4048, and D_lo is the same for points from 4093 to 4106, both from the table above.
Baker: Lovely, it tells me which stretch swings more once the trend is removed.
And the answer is 3.50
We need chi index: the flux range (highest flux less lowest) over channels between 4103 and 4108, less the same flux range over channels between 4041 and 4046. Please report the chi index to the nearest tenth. 1.6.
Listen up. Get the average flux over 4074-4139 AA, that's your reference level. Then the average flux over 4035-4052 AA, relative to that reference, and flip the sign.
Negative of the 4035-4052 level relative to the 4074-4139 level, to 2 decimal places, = -1.07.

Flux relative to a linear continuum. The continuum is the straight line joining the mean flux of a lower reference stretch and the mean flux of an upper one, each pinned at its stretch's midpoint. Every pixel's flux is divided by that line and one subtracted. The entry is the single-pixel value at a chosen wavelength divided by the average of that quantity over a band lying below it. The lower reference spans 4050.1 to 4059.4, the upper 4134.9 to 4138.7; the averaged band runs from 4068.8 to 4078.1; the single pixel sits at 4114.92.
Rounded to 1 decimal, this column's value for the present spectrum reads 0.4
